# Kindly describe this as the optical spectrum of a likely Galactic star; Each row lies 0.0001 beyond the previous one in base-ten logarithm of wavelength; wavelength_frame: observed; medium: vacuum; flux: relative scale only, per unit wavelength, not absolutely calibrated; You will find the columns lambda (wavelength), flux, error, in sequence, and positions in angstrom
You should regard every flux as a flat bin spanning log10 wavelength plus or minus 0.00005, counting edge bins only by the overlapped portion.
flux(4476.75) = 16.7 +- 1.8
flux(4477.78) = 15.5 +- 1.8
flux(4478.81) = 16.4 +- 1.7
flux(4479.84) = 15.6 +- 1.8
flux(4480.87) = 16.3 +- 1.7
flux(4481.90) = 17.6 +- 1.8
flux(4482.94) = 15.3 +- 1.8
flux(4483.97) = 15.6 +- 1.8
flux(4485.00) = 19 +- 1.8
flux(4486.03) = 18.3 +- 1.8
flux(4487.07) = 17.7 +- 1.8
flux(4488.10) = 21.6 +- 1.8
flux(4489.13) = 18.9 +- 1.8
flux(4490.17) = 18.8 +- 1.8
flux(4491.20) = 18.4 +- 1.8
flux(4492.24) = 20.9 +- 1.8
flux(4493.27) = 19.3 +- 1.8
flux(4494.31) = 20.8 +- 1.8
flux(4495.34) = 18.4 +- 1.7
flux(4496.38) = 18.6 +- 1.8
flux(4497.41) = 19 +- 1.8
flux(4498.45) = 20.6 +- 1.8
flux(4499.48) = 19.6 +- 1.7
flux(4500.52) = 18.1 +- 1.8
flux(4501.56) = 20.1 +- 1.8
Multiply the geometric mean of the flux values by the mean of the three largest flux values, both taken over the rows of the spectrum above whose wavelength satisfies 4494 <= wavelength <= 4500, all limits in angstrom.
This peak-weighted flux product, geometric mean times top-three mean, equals 396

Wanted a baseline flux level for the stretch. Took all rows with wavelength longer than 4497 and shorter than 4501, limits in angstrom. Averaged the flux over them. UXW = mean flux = 19.33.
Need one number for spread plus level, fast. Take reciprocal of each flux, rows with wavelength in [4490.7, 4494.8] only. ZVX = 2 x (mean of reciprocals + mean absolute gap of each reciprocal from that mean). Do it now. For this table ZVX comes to 0.106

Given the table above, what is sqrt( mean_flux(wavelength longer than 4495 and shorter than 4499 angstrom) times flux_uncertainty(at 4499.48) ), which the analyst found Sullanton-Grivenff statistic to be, 5.7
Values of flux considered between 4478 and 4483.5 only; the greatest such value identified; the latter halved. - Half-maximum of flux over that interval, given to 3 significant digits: 8.80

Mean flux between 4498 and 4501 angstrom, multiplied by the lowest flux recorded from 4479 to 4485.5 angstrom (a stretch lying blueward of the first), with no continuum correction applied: 297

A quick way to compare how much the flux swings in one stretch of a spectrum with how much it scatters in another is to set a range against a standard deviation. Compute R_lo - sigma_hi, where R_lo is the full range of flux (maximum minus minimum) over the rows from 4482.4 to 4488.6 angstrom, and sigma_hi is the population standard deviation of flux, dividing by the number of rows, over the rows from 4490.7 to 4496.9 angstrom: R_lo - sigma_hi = 5.2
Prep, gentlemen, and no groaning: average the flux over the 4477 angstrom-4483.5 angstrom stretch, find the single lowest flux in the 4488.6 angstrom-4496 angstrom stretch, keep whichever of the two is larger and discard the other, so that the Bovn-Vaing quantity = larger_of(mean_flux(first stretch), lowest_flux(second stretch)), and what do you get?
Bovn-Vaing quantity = 18.4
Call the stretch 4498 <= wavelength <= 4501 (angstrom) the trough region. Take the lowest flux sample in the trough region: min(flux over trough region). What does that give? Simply 18.1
